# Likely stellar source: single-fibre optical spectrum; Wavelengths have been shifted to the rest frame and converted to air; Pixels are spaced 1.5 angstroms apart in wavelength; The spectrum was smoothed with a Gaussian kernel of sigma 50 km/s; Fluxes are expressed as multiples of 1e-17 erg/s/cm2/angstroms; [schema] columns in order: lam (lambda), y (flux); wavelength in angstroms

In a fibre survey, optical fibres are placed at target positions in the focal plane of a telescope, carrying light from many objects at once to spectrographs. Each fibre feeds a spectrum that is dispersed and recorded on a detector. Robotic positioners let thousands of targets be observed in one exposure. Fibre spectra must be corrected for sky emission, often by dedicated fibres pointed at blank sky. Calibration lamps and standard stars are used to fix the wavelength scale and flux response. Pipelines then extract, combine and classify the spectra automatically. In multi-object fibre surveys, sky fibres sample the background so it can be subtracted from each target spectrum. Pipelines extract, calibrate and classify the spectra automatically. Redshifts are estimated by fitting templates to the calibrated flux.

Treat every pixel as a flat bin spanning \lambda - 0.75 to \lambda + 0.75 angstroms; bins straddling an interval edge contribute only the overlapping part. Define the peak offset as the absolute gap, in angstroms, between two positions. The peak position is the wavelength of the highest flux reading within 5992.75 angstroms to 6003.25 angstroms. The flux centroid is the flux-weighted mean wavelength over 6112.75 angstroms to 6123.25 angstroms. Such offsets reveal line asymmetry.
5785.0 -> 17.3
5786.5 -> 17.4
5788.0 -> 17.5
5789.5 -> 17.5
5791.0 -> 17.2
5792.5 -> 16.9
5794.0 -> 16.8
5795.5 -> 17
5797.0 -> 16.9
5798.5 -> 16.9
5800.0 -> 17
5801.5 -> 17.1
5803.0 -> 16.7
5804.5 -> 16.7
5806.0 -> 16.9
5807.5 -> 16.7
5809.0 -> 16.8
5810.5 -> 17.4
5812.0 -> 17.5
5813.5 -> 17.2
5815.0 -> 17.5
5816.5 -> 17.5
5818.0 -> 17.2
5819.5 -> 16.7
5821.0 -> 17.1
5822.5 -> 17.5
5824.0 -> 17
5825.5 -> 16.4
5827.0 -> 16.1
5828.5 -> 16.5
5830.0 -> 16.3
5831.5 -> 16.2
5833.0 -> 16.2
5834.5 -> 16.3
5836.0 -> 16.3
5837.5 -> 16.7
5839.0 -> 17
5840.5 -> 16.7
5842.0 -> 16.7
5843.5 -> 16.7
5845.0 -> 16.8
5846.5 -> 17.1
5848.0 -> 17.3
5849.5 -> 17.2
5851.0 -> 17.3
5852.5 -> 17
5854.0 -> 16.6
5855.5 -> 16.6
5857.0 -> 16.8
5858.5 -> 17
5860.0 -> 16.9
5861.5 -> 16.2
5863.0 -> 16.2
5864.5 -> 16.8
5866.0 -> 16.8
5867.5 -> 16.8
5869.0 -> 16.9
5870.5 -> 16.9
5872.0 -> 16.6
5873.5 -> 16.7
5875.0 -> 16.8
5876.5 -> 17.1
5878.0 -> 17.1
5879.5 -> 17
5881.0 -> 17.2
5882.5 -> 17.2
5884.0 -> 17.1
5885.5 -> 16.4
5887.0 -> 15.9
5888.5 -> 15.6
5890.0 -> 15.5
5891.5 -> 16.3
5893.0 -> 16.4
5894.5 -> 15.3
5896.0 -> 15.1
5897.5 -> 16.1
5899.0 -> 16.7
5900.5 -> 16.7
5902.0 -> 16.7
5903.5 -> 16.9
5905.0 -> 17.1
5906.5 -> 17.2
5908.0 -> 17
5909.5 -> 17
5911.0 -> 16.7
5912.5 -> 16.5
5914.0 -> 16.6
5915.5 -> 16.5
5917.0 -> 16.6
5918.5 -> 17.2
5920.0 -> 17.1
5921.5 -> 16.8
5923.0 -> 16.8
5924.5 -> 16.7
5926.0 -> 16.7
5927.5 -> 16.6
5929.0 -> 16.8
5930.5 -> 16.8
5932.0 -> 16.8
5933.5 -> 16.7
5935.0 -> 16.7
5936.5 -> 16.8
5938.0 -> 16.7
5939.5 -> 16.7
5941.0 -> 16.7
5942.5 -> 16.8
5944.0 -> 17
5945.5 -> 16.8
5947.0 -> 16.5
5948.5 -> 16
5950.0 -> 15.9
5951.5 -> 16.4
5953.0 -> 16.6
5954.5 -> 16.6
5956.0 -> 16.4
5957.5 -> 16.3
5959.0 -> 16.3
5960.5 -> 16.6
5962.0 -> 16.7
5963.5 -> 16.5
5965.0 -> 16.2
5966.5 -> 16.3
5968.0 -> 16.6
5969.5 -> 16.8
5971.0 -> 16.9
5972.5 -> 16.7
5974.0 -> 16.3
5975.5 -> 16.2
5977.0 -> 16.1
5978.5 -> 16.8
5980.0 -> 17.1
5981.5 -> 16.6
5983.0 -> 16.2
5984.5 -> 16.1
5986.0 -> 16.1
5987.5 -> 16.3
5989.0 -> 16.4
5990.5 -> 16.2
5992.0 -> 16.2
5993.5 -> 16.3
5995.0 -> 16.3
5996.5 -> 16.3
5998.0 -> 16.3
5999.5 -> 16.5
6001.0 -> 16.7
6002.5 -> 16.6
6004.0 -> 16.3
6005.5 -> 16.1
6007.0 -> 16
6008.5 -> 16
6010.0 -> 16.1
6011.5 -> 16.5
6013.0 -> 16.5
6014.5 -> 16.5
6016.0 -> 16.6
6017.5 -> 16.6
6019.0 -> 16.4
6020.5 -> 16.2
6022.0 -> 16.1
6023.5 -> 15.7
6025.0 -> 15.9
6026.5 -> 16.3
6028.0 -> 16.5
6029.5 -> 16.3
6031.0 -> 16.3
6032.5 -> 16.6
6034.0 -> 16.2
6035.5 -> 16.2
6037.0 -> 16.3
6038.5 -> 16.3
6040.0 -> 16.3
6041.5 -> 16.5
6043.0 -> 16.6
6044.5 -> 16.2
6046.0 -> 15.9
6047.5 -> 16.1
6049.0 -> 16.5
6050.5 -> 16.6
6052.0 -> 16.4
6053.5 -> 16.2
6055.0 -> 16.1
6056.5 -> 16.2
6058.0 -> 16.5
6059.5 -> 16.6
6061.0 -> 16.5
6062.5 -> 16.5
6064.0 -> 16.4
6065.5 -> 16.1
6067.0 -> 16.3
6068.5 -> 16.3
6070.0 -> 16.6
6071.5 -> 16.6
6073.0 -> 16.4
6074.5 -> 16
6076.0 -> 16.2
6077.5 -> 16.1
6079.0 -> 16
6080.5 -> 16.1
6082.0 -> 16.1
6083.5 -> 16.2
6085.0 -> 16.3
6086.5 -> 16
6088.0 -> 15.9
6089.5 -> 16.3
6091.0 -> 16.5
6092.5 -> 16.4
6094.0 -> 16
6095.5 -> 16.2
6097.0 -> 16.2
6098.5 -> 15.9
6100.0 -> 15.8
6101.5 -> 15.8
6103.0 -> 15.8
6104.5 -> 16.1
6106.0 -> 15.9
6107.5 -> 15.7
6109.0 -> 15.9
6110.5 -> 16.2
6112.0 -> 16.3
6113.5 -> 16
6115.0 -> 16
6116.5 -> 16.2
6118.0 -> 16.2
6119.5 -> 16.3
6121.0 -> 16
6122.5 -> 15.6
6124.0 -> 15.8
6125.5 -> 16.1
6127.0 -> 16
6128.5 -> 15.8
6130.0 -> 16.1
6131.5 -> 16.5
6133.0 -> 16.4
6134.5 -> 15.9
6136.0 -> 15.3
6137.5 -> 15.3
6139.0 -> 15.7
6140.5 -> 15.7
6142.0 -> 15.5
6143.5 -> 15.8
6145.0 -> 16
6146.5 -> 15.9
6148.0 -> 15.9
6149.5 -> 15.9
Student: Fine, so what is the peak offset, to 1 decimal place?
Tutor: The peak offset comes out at 117.0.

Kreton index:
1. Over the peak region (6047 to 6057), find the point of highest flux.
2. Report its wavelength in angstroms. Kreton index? 6050.5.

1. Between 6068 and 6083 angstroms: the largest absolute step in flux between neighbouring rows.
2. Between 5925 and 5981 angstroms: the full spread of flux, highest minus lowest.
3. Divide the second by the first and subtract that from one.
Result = -2.00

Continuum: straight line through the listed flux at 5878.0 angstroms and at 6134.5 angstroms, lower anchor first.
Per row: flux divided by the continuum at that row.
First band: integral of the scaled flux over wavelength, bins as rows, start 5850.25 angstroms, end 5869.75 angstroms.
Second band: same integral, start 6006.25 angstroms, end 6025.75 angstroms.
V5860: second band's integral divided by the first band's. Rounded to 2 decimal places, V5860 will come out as 1.01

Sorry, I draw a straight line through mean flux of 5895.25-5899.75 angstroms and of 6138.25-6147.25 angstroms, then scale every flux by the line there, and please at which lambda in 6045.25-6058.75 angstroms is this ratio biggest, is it 6050.5 angstroms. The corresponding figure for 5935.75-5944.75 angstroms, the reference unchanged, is 5944.0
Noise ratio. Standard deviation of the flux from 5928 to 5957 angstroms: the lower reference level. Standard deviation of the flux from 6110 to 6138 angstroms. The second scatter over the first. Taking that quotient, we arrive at 1.2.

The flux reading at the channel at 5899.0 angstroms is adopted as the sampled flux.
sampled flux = 16.7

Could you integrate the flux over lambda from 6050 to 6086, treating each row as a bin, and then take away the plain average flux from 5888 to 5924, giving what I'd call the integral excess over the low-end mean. 570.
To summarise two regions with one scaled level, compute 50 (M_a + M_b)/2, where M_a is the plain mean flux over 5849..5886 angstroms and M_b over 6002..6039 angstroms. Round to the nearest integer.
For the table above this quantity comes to 828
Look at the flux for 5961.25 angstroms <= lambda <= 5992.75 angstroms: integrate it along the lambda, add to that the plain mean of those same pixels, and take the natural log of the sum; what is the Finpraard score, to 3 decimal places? 6.281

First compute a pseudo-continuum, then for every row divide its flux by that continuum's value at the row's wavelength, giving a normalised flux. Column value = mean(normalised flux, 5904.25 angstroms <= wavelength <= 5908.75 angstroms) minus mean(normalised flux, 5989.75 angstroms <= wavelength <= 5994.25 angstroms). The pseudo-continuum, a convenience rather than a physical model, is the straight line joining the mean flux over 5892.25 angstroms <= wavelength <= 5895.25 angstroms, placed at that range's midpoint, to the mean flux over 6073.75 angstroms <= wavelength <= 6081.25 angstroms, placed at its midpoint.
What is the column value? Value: 0.061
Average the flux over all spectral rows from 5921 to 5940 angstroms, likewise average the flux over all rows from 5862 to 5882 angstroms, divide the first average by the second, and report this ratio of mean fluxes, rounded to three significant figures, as 0.994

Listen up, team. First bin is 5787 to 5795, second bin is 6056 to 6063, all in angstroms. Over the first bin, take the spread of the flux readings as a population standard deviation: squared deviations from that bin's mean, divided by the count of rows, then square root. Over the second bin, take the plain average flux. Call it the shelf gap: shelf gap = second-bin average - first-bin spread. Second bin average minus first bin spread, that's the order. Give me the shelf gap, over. 16.2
